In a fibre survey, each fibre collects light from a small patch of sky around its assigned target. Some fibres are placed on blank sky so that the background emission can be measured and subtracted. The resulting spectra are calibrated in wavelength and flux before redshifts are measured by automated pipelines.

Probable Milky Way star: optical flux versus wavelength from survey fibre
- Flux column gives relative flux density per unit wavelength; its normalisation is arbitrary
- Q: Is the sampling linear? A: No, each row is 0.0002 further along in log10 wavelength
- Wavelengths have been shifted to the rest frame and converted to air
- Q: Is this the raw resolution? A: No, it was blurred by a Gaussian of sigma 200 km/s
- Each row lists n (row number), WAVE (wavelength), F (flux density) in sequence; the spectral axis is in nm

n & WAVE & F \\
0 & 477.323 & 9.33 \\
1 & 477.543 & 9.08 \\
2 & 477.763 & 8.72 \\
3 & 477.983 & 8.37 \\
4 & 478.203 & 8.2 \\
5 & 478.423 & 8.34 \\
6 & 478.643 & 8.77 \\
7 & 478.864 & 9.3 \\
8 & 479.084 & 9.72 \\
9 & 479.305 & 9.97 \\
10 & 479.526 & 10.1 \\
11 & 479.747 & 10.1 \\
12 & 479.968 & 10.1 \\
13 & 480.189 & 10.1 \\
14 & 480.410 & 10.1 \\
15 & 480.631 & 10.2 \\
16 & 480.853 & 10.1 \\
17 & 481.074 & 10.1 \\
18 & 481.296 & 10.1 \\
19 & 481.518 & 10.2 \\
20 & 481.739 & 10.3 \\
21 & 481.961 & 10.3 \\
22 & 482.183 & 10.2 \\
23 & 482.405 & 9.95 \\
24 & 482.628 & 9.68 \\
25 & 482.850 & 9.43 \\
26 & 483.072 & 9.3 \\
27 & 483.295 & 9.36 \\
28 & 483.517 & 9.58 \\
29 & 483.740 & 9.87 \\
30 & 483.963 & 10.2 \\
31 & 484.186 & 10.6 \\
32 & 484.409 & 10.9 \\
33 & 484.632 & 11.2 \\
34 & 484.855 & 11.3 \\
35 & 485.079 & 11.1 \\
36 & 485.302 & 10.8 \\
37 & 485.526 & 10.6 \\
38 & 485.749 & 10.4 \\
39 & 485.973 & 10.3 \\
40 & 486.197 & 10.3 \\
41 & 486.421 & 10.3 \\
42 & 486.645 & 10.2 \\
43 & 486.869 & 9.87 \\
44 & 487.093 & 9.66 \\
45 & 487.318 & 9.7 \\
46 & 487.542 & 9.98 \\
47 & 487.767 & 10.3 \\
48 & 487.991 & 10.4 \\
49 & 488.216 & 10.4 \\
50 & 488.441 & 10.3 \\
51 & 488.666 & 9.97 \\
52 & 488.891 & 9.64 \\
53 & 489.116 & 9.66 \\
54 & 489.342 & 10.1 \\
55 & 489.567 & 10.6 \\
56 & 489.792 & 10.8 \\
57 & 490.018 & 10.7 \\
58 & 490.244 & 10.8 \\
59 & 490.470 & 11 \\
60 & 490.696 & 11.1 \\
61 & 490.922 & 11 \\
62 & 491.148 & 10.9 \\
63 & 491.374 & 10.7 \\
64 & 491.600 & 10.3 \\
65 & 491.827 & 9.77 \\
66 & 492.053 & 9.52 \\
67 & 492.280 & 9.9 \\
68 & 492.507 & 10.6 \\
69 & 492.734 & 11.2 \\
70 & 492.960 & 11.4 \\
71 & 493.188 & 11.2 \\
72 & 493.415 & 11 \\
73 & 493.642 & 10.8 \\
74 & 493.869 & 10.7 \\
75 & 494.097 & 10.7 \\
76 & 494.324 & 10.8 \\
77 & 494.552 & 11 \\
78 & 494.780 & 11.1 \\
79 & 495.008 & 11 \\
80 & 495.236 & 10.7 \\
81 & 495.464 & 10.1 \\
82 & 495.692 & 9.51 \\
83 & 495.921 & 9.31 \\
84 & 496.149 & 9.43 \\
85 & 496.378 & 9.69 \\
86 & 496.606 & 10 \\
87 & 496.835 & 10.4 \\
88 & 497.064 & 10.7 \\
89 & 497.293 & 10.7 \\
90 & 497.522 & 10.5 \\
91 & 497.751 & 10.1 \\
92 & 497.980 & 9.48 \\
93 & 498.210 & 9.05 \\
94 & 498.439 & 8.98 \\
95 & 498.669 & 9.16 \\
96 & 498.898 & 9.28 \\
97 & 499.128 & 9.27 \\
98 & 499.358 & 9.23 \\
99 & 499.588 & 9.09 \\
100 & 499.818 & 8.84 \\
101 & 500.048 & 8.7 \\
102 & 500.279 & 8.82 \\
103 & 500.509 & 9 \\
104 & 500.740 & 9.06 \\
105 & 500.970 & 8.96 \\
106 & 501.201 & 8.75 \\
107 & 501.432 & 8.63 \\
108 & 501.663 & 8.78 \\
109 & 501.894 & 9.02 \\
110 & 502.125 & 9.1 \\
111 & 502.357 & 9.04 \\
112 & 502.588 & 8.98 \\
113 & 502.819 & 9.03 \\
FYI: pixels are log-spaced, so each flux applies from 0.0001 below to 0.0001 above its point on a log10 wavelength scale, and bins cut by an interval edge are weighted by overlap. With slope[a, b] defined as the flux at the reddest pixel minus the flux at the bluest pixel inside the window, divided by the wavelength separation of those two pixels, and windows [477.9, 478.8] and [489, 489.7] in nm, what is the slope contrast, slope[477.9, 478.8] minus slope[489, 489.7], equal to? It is -1.5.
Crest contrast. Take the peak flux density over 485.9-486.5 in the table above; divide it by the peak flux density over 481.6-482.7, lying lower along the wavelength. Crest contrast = 1.00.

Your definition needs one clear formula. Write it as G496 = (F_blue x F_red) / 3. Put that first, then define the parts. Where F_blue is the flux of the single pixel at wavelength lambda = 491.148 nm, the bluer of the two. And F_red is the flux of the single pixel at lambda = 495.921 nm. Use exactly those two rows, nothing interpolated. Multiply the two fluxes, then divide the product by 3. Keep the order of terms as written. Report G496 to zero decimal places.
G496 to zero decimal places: 34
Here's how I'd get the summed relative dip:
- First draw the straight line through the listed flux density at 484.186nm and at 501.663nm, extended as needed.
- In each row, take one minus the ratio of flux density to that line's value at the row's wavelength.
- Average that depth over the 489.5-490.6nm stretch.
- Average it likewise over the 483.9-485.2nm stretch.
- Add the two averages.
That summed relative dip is -0.11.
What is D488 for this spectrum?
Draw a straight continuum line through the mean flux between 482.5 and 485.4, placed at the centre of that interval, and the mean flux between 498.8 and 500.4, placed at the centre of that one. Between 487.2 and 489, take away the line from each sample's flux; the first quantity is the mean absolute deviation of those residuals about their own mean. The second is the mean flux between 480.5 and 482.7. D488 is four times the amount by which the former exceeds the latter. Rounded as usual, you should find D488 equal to -39.4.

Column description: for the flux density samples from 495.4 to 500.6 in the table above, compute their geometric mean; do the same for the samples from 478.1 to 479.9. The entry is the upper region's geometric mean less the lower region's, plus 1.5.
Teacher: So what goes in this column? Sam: 1.7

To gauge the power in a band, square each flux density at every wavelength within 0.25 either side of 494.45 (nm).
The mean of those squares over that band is 119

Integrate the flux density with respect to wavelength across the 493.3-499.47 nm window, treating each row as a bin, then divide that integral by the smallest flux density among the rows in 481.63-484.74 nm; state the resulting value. 6.7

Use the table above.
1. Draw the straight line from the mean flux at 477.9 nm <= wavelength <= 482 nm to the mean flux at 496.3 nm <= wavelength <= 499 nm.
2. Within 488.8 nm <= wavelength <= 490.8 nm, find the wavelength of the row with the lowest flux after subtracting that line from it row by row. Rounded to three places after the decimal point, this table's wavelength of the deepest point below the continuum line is 488.891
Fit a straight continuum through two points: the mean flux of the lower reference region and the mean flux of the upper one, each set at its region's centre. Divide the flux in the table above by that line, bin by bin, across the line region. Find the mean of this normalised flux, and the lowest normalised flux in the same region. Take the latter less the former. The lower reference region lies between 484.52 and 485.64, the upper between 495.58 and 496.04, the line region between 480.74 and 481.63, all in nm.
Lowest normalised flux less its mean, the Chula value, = -0.01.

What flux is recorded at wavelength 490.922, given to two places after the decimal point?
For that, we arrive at 11.00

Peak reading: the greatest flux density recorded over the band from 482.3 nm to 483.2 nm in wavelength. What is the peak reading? 9.95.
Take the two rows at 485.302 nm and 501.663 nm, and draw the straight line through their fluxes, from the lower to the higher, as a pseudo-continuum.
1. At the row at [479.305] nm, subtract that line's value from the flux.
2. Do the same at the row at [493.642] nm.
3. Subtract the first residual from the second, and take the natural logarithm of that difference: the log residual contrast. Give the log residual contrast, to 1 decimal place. 1.0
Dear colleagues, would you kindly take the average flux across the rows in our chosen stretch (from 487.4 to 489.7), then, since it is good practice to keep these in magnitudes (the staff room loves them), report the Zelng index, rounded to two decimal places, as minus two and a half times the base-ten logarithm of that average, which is -2.51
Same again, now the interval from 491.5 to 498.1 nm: -2.54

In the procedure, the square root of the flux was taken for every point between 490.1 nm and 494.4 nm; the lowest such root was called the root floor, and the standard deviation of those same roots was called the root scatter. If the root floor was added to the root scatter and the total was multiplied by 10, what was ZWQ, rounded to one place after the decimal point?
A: 31.6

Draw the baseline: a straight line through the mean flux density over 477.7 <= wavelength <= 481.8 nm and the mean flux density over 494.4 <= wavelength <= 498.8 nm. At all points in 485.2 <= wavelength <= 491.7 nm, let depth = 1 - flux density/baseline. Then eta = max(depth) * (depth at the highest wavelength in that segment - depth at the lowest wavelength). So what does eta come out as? 0.0015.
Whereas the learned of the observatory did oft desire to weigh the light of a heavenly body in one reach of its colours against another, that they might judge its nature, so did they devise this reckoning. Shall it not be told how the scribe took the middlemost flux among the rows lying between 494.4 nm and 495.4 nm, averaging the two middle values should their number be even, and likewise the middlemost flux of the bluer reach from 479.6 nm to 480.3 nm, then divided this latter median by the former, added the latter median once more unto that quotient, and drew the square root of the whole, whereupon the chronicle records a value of 3.32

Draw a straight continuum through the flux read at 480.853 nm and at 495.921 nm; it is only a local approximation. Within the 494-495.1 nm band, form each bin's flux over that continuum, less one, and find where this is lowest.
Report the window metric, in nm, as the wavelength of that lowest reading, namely 494.097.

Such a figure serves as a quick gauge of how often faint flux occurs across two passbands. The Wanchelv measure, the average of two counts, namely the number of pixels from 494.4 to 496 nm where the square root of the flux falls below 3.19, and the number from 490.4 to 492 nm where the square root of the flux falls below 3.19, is 2.0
